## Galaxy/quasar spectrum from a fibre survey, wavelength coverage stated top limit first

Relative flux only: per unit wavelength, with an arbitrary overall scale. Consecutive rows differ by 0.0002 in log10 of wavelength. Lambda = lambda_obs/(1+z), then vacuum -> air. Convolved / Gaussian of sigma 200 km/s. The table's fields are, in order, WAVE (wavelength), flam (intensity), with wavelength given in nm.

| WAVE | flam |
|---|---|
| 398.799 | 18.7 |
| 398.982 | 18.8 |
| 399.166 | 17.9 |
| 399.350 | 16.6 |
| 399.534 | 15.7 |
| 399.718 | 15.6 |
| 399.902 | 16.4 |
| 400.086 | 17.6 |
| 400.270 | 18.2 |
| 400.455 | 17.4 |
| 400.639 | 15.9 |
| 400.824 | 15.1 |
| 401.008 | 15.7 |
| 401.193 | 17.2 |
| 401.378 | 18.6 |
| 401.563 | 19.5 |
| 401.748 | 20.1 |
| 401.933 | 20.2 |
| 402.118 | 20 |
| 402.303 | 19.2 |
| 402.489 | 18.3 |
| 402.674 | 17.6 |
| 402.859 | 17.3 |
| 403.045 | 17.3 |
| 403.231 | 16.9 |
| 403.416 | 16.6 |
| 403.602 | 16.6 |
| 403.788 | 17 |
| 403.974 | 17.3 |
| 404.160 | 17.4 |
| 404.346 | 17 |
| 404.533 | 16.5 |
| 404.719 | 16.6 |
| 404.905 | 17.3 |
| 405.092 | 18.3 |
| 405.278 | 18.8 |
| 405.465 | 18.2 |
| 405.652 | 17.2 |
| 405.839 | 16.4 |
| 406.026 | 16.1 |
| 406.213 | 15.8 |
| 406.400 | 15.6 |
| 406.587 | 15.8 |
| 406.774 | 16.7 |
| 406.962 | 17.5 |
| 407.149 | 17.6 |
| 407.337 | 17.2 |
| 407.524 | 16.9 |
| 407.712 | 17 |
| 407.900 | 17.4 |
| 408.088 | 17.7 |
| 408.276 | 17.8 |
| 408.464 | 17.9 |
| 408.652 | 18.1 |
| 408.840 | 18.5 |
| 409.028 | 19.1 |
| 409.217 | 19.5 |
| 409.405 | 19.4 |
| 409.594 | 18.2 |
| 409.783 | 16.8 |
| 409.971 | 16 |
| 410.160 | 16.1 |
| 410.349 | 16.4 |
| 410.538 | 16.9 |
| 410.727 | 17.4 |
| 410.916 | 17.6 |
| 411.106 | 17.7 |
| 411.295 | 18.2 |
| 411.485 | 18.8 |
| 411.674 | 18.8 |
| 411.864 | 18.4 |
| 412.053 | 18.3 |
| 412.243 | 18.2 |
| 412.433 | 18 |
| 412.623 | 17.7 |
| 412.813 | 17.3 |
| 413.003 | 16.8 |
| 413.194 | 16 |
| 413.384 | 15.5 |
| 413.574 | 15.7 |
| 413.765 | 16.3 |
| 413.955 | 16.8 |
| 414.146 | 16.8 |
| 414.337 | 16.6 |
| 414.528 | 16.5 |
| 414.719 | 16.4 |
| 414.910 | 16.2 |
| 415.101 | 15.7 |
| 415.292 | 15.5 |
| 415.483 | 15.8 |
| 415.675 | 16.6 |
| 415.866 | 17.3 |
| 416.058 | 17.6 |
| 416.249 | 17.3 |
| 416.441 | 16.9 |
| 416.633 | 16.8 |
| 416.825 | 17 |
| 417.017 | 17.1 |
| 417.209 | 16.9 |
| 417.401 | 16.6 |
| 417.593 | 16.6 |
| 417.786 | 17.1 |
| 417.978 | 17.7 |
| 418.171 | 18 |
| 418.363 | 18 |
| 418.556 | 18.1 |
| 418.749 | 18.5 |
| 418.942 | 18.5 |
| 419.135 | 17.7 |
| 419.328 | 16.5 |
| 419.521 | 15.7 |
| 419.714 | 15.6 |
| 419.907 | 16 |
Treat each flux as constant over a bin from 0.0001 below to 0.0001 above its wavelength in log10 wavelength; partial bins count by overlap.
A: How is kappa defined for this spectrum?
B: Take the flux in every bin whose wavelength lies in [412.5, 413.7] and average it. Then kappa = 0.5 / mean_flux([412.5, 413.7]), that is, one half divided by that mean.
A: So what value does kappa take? 0.0303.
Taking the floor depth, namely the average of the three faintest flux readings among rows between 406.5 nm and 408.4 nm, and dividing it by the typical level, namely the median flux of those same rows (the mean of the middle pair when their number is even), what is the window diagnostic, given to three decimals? 0.952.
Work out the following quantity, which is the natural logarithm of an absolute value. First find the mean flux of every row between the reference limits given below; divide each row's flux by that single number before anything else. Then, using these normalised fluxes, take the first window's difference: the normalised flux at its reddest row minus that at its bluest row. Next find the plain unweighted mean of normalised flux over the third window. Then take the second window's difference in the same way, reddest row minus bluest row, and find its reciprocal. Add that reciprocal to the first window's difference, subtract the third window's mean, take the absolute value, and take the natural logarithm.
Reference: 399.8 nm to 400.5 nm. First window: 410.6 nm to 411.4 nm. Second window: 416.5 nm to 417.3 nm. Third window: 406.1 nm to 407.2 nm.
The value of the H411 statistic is 5.2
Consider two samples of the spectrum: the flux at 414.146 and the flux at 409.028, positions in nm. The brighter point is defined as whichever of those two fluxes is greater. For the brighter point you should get 19.1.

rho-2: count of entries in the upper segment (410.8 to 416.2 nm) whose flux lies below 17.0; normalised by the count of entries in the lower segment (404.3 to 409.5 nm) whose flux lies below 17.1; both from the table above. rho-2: 1.4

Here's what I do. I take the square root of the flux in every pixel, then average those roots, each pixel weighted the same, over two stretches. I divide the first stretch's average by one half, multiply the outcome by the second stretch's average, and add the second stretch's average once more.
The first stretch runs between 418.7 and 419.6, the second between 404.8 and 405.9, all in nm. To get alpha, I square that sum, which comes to 1541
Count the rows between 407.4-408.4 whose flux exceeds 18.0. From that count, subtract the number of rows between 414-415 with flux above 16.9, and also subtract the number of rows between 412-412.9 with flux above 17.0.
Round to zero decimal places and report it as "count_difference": -5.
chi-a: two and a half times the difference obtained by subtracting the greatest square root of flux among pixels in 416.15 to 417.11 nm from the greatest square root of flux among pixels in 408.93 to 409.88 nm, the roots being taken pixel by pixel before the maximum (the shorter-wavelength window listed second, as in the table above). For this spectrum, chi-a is 0.64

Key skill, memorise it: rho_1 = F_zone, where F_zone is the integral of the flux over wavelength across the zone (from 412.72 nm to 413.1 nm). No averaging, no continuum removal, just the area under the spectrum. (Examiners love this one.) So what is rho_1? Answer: 6.5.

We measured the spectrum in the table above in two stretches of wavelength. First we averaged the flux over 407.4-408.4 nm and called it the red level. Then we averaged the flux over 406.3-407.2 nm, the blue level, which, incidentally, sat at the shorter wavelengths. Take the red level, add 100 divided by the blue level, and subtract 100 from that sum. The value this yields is -76.6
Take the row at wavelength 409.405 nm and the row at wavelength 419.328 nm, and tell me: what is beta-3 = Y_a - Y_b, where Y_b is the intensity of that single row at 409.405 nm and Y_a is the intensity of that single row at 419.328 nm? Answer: -2.9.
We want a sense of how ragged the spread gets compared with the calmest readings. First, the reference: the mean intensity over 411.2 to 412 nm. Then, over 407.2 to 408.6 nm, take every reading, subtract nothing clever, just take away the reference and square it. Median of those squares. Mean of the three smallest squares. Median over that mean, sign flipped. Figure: -2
